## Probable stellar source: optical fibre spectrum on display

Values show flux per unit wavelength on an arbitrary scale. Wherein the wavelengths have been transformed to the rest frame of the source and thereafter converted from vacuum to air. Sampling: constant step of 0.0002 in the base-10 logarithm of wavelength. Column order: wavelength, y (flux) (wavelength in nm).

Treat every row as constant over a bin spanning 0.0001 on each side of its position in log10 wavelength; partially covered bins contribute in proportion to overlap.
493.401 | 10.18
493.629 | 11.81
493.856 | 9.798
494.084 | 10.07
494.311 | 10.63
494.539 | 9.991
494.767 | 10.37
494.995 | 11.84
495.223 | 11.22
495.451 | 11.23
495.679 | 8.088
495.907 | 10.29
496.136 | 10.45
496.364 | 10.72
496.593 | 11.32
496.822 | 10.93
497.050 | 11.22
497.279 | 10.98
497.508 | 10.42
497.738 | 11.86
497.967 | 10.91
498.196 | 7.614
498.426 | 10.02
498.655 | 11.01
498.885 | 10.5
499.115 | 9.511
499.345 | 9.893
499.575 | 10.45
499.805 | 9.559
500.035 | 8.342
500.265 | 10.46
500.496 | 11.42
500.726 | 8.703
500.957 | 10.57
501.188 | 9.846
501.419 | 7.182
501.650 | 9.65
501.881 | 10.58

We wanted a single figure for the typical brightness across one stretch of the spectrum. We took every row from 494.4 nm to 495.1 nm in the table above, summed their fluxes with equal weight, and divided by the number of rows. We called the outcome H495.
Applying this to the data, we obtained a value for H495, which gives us 10.7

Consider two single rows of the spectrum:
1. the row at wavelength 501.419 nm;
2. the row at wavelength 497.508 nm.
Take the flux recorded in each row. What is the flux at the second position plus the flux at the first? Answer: 17.6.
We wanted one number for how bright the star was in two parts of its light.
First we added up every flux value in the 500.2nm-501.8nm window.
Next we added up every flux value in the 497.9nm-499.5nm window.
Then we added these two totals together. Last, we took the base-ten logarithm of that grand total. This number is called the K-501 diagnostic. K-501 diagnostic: 2.14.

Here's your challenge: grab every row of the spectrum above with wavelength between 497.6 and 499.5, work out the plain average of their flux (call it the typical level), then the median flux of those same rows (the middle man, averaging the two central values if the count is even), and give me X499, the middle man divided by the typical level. 1.01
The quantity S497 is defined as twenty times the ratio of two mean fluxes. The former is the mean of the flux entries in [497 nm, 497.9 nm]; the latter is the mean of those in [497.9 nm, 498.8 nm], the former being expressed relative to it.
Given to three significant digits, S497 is 22.5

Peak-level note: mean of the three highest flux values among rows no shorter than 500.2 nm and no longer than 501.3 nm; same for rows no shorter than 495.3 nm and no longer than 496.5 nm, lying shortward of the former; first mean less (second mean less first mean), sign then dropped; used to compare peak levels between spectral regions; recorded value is 10.8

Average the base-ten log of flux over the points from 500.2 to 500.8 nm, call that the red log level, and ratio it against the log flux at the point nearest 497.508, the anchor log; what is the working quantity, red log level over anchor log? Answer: 0.99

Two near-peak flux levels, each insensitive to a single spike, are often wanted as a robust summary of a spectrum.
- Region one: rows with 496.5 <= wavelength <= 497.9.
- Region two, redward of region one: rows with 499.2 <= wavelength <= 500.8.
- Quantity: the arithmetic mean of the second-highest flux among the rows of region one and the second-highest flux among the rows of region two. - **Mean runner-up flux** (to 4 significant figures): 10.89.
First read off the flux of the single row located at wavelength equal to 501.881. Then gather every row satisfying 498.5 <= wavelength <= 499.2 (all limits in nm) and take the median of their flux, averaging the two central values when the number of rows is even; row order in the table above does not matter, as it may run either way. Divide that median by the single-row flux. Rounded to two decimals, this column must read 0.99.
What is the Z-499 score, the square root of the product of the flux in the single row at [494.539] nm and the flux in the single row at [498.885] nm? 10.2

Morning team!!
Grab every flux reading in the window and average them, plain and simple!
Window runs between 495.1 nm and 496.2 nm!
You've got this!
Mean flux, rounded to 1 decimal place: 10.3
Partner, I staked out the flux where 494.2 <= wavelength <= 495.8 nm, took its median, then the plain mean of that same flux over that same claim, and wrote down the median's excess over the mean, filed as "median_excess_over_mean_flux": 0.15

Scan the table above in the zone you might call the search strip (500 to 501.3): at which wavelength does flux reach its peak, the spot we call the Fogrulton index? 500.496 nm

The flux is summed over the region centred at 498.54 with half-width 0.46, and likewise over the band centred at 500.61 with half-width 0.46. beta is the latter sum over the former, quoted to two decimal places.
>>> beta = 1.05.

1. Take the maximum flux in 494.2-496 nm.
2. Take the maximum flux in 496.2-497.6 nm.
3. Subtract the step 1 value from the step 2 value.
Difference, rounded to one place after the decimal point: -0.5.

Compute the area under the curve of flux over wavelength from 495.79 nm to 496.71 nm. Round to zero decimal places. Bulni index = 10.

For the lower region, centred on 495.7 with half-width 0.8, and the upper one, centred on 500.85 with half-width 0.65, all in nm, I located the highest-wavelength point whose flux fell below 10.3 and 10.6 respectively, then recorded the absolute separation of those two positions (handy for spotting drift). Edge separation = 5.51 nm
